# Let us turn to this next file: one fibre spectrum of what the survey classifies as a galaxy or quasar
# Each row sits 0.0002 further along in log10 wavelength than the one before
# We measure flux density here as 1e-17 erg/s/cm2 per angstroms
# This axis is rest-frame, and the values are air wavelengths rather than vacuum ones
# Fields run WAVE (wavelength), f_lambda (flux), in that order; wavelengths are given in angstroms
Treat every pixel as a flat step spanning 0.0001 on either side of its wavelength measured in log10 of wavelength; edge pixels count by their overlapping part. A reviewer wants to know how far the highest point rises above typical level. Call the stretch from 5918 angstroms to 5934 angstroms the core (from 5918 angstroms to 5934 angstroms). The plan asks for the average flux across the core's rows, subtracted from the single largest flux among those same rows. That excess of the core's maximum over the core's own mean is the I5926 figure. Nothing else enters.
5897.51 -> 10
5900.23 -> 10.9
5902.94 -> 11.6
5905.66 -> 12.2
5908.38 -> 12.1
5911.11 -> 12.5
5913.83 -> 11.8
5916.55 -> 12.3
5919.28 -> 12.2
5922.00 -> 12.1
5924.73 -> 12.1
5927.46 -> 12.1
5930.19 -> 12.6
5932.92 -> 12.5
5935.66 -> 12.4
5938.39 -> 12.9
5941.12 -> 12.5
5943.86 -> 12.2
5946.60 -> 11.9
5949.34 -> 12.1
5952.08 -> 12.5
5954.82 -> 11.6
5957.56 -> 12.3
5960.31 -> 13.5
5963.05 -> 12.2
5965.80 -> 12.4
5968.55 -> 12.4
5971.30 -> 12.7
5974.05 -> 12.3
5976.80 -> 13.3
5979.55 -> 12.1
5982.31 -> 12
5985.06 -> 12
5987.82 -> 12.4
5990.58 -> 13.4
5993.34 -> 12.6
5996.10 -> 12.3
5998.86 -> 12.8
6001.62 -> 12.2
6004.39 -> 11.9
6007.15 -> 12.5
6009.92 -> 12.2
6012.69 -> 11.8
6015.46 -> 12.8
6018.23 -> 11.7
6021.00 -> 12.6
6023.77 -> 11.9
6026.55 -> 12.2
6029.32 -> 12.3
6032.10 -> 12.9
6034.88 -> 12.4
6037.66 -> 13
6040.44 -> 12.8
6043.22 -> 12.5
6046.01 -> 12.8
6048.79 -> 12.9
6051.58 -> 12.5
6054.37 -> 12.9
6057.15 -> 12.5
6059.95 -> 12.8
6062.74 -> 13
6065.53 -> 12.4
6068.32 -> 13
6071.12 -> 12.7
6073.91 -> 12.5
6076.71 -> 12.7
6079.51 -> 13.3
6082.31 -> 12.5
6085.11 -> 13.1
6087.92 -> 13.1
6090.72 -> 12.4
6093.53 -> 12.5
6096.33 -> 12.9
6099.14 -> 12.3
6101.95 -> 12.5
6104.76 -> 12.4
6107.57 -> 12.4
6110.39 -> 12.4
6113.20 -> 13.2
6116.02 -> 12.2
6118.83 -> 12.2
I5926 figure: 0.33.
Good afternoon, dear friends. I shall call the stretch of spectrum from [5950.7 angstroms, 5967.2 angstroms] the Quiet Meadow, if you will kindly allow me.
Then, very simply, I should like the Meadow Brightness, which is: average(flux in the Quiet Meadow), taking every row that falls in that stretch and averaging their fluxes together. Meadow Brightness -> 12.4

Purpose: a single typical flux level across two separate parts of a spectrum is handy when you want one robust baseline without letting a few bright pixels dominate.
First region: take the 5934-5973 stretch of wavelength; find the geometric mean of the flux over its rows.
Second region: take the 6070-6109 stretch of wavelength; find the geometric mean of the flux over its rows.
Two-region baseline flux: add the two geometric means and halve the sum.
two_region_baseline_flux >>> 12.5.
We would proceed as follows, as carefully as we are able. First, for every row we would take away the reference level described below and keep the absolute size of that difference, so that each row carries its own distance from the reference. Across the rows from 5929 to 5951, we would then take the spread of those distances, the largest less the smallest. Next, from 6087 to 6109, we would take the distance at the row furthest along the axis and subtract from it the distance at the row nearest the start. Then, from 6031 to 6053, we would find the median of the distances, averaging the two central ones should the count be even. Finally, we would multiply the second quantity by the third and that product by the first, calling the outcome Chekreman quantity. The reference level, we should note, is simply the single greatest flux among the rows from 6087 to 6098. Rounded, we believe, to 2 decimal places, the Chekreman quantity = 0.21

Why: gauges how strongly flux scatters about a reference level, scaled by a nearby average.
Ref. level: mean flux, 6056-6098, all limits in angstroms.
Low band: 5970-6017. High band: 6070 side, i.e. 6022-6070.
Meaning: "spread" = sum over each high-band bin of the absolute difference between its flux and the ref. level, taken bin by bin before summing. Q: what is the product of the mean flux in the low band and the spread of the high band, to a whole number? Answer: 58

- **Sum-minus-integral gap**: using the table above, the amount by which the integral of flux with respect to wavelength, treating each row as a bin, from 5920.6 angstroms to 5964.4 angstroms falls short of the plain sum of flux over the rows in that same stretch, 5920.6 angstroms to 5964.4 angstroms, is -343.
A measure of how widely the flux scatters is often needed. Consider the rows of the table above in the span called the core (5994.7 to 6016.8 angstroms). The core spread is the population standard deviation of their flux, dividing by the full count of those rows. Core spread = 0.35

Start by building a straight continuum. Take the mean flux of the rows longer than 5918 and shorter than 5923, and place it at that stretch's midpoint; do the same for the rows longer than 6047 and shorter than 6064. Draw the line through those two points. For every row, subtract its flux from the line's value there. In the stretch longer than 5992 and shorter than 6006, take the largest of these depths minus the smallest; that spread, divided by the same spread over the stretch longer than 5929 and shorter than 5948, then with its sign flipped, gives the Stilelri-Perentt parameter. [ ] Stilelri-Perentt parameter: -0.89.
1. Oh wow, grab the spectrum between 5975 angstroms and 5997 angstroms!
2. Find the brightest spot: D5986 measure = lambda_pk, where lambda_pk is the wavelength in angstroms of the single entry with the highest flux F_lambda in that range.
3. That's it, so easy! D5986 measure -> 5990.58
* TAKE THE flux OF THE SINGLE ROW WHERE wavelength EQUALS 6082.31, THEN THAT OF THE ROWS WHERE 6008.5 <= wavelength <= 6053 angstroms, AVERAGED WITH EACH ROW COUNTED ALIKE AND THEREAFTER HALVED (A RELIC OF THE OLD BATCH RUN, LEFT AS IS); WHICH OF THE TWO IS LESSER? 6.23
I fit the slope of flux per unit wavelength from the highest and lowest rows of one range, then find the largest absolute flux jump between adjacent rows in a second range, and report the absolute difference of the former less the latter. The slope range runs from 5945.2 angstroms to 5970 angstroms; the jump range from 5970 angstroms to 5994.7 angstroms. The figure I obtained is 1.2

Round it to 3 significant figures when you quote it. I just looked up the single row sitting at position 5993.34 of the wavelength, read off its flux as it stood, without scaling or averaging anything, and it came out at 12.6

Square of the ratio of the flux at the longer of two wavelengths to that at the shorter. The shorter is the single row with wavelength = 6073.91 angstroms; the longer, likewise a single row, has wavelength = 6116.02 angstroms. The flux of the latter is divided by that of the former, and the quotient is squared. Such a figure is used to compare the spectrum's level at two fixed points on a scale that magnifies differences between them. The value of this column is 0.95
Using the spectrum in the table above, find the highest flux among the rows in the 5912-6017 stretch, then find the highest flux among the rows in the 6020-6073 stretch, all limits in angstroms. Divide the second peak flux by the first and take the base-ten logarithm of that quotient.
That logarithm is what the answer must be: -0.016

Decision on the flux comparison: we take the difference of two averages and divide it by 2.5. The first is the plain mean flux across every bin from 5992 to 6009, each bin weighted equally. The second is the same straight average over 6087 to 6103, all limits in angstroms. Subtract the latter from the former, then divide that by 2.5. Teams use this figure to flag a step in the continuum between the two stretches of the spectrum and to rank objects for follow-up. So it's -0.09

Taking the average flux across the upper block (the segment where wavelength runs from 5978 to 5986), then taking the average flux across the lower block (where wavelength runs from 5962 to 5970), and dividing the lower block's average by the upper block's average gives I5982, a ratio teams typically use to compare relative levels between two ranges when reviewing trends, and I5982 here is 1.02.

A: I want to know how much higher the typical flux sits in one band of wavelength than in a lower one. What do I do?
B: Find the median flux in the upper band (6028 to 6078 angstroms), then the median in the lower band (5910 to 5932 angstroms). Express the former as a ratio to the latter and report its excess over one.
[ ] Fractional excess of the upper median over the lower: 0.05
